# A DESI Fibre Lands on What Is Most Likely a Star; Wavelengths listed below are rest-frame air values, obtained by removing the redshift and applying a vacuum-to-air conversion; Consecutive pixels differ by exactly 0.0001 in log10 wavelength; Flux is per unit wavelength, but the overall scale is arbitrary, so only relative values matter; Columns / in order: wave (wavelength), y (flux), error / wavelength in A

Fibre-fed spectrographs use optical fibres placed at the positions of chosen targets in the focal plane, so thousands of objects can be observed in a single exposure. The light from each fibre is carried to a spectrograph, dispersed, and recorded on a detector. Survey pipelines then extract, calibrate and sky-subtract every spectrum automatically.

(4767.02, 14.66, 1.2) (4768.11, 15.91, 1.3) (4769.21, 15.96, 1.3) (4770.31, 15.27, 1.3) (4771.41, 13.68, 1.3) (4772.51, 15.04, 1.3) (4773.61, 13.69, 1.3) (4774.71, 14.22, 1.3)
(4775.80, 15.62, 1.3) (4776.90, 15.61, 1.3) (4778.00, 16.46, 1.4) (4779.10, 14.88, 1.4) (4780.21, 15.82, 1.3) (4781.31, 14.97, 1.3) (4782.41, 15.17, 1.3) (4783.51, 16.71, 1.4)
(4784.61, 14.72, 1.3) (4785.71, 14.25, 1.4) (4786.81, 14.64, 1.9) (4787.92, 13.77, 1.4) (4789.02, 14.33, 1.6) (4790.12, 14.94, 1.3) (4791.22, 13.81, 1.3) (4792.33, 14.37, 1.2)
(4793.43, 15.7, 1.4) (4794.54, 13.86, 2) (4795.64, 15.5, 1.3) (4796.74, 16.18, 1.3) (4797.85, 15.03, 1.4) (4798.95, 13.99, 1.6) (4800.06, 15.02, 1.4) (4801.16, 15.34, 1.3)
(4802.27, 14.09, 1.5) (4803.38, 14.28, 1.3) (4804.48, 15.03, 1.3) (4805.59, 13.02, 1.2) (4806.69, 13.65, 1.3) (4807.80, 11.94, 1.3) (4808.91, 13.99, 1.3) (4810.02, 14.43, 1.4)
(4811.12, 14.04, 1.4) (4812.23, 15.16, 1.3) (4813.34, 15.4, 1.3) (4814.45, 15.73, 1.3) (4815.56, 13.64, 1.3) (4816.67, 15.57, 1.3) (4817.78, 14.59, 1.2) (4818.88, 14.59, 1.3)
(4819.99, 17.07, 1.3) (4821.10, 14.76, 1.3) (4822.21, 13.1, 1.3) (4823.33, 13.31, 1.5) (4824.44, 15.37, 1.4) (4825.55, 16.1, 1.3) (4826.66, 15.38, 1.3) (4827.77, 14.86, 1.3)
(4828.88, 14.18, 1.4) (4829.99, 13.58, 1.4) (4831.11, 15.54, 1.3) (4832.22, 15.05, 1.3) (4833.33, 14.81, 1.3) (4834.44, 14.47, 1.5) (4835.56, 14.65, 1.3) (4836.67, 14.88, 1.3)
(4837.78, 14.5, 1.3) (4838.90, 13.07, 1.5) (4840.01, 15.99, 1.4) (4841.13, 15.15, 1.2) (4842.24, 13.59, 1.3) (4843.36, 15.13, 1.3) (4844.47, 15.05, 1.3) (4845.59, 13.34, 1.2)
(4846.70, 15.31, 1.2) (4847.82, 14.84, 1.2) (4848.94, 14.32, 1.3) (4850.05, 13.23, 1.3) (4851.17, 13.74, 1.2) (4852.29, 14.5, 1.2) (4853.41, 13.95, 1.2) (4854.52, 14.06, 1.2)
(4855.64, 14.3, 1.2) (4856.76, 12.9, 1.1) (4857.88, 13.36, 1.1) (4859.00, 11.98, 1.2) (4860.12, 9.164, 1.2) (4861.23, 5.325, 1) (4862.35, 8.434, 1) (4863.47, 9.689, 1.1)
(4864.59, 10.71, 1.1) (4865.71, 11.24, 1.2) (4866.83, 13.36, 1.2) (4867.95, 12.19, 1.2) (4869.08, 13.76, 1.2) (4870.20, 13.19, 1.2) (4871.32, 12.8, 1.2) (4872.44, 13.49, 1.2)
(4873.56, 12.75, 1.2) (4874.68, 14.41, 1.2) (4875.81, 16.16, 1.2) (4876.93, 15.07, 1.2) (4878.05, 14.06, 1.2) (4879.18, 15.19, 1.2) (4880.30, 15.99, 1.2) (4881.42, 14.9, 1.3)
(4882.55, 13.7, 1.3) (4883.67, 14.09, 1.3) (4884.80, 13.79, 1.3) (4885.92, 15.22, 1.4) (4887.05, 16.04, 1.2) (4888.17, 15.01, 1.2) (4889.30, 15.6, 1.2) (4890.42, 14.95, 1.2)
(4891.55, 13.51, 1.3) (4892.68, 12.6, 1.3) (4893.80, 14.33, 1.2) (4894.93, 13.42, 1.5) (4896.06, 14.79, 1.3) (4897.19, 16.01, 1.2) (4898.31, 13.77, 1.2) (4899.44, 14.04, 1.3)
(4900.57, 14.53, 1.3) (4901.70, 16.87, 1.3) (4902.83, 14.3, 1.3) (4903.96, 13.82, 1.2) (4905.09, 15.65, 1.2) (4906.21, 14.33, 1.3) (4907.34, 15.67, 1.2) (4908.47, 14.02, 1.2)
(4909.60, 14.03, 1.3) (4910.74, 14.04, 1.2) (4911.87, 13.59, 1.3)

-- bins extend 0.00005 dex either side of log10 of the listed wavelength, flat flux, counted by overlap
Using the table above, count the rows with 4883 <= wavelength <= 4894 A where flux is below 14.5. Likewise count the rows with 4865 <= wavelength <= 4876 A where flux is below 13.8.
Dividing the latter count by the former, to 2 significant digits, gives 1.6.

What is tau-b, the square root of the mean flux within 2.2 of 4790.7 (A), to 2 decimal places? 3.79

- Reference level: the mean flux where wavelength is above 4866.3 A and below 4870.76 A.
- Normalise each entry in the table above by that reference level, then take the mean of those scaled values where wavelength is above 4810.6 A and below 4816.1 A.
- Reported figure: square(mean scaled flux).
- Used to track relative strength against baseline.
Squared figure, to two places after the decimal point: 1.27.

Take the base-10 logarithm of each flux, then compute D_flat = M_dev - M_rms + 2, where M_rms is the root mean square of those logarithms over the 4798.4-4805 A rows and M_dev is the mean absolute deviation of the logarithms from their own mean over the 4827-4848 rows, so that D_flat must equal 0.85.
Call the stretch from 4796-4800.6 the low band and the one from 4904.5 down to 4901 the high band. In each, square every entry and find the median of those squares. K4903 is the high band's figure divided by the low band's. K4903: 0.91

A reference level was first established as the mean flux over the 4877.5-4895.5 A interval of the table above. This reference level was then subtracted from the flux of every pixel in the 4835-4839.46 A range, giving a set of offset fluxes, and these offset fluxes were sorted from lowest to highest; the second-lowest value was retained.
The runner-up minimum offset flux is -0.02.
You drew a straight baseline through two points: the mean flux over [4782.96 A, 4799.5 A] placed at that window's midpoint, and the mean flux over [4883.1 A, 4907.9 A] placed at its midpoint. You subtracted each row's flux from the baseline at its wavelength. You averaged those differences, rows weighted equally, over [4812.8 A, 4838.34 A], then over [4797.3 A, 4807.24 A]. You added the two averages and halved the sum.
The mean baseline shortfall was 0.15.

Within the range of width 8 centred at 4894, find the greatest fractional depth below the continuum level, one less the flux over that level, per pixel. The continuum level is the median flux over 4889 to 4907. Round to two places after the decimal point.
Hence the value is 0.12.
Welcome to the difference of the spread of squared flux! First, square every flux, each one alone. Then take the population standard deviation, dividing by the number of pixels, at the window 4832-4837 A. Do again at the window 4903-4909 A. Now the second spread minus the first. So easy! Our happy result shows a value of 18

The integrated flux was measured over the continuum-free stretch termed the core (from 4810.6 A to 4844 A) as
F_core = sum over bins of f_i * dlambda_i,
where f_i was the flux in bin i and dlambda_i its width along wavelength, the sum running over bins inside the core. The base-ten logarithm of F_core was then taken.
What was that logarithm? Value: 2.7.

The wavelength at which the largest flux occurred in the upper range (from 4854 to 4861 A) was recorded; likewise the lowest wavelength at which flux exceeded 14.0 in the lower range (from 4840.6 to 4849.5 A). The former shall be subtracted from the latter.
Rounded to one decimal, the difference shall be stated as -14.5 A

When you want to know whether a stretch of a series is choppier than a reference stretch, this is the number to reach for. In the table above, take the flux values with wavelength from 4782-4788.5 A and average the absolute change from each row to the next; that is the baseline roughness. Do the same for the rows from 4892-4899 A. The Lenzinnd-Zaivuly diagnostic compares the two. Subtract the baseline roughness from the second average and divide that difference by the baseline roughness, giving 0.4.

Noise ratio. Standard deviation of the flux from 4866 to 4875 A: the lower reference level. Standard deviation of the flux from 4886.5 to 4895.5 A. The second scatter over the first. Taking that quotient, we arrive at 1.7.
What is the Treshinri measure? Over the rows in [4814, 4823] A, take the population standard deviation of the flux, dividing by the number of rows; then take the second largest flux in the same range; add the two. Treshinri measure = 16.9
